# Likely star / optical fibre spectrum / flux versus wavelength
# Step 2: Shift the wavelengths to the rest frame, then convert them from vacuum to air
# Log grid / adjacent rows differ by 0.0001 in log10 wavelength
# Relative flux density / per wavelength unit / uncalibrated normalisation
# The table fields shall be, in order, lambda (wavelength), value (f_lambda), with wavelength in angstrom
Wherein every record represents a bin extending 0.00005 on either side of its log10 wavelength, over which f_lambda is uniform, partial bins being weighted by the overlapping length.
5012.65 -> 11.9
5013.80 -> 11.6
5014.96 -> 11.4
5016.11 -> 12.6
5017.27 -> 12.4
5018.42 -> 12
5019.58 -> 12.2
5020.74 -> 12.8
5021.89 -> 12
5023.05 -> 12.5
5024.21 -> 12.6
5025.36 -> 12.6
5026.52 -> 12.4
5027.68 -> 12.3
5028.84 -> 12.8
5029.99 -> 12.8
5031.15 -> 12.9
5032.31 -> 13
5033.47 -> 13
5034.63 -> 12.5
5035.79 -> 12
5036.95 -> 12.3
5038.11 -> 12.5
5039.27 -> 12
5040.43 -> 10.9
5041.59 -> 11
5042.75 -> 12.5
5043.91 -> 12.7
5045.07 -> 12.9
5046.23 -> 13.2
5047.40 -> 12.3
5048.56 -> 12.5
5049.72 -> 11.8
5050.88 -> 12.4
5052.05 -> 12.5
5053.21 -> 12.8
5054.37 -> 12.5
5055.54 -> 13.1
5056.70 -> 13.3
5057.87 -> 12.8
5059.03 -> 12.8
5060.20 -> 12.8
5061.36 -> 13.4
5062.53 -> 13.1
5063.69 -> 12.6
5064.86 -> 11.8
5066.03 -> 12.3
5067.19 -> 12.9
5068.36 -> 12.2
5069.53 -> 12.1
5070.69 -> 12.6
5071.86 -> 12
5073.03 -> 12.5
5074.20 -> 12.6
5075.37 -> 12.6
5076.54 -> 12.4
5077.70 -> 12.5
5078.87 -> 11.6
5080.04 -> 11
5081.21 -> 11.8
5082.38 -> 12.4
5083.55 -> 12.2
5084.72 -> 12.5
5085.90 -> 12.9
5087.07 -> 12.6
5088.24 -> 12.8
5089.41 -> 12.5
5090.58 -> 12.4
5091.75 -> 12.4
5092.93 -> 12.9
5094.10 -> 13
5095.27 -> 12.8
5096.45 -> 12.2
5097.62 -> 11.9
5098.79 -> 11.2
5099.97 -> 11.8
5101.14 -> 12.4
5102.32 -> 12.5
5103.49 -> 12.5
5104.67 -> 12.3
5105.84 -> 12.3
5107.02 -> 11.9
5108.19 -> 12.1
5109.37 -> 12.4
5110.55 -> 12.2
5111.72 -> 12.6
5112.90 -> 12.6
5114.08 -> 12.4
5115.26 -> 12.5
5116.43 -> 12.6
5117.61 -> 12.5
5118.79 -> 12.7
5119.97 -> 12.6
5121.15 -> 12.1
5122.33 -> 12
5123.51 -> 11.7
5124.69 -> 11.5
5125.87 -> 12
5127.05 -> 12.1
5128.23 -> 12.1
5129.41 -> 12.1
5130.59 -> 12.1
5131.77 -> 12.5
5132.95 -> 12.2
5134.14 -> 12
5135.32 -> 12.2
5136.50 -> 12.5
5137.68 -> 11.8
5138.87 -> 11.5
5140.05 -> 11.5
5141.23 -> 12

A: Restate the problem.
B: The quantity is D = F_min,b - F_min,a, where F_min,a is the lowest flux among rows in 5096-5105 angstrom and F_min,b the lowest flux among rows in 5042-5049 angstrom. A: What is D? 1.1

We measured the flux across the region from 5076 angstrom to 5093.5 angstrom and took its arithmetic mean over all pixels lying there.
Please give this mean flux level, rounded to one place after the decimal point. 12.3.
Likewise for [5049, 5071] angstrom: 12.6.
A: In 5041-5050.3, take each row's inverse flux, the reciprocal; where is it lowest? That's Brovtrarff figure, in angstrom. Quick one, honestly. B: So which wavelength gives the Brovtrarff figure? 5046.23 angstrom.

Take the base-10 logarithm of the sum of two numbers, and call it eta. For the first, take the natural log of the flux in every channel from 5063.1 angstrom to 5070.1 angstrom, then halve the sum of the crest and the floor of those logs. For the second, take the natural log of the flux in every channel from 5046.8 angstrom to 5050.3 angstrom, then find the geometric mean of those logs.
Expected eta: 0.700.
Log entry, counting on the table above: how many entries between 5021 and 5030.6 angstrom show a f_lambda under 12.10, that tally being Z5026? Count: 1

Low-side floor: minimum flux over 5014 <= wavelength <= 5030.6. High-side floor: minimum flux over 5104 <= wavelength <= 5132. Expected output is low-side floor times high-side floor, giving 131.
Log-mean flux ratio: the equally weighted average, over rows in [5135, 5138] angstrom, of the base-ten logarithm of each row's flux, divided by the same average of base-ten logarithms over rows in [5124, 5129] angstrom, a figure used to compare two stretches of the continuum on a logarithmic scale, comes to 1.01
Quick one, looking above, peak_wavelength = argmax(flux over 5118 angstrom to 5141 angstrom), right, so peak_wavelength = 5118.79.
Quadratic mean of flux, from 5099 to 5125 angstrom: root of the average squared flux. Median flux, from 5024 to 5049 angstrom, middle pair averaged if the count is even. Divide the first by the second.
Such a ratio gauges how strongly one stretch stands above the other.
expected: 0.983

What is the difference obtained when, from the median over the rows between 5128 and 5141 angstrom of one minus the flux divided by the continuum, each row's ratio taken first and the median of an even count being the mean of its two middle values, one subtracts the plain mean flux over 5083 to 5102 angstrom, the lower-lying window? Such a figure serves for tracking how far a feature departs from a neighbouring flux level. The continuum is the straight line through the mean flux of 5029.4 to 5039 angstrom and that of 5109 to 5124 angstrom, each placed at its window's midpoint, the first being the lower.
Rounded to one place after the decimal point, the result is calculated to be -12.4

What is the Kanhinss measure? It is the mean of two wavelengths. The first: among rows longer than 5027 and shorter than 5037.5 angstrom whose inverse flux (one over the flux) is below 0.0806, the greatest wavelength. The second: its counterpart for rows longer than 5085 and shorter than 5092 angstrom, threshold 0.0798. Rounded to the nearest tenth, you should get 5061.4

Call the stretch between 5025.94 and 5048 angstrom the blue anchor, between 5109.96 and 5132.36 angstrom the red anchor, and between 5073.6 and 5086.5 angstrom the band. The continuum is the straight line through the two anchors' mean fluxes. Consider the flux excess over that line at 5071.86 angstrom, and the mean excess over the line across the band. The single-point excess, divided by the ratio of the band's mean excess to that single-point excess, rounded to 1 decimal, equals -1.1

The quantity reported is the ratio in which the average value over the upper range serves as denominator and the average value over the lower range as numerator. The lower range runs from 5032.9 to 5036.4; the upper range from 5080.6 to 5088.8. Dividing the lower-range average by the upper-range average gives 1.00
